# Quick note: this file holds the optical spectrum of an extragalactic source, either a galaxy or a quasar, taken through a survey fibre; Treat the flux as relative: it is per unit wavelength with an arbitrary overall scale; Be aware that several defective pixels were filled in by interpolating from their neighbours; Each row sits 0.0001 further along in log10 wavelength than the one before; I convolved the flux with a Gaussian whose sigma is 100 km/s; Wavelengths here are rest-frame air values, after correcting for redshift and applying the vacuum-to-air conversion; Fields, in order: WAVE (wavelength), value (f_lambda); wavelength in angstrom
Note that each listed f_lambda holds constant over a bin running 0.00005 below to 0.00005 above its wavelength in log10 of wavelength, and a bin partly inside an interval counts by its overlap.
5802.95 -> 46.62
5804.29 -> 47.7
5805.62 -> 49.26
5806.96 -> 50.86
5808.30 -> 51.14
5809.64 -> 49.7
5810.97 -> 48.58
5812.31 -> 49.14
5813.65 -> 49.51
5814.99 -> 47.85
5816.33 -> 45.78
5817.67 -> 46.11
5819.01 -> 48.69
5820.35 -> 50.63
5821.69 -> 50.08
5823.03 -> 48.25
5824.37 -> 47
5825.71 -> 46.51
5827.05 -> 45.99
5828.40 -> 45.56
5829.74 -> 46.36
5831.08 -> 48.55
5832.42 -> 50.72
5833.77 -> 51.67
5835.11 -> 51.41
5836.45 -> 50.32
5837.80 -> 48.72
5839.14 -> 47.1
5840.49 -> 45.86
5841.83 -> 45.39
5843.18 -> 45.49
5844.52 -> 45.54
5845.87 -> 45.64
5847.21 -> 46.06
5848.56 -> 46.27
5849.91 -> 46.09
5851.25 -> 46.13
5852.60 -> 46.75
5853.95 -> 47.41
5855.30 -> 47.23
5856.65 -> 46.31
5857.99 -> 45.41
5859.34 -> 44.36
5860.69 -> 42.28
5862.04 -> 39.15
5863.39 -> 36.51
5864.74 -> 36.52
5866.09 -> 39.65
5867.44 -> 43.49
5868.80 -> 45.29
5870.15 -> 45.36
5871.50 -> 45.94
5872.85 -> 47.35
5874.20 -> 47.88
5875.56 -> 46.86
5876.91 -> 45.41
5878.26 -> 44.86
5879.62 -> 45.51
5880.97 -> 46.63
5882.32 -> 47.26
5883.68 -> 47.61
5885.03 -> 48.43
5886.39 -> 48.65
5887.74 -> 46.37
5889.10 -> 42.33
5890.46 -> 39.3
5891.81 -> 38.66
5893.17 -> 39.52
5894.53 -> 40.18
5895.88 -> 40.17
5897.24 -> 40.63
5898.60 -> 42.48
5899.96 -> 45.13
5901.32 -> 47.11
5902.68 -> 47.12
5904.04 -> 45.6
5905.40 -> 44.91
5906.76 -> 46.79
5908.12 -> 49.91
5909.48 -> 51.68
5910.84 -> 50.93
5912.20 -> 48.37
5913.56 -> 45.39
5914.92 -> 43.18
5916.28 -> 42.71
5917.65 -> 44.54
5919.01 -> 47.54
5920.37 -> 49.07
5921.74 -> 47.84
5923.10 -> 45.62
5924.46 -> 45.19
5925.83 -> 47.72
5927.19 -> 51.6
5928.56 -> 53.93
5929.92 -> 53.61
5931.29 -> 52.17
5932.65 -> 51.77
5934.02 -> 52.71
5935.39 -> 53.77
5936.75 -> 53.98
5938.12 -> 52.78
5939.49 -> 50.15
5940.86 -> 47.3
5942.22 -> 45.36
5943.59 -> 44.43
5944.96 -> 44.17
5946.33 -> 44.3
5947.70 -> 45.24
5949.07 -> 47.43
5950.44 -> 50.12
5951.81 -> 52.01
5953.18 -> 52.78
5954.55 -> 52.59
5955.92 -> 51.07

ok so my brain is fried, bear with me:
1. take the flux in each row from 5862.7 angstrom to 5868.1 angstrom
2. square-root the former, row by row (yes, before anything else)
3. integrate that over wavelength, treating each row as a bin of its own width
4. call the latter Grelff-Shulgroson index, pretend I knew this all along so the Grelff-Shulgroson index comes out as 33.7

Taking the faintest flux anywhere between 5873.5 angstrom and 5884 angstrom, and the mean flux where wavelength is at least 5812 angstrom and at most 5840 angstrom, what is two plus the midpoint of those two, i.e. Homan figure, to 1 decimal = 48.6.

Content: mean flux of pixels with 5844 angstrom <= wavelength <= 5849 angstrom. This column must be 45.9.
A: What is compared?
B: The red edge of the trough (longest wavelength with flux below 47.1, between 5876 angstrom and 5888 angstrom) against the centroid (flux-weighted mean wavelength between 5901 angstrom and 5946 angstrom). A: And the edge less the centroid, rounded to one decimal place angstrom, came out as -35.6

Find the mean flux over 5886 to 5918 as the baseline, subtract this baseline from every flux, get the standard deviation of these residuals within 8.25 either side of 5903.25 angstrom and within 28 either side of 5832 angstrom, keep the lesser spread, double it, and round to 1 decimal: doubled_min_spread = 4.0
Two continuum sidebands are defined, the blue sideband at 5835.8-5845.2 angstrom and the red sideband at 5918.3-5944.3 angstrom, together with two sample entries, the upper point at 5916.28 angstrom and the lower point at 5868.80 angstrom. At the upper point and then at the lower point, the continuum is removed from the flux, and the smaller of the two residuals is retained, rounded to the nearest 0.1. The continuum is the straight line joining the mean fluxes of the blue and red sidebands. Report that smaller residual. -6.6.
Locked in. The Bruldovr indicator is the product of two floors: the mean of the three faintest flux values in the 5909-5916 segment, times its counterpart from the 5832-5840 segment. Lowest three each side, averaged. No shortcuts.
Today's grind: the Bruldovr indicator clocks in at 2224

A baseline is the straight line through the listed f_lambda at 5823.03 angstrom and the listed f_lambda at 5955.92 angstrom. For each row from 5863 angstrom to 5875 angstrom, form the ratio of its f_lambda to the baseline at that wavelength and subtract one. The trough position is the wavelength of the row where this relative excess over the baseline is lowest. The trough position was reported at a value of 5864.74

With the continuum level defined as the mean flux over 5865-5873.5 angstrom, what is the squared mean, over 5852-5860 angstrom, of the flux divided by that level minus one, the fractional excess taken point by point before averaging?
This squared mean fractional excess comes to 0.002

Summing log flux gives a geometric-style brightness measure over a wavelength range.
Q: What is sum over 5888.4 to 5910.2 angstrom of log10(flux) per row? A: 26.2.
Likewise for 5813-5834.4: 26.9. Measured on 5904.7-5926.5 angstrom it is 26.7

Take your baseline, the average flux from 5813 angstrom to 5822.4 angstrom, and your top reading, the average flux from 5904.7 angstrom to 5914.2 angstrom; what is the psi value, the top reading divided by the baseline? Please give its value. 1.00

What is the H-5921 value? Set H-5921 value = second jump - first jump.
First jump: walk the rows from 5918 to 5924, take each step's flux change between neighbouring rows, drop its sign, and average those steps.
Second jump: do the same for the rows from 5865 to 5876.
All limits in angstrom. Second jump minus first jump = -0.3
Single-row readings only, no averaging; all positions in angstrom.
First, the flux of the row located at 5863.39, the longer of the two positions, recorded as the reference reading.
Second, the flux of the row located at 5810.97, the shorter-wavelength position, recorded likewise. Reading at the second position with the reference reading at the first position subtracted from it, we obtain 12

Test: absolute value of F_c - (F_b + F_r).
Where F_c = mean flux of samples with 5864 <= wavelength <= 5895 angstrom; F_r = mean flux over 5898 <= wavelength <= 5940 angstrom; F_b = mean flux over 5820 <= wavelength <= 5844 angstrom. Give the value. 52.3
